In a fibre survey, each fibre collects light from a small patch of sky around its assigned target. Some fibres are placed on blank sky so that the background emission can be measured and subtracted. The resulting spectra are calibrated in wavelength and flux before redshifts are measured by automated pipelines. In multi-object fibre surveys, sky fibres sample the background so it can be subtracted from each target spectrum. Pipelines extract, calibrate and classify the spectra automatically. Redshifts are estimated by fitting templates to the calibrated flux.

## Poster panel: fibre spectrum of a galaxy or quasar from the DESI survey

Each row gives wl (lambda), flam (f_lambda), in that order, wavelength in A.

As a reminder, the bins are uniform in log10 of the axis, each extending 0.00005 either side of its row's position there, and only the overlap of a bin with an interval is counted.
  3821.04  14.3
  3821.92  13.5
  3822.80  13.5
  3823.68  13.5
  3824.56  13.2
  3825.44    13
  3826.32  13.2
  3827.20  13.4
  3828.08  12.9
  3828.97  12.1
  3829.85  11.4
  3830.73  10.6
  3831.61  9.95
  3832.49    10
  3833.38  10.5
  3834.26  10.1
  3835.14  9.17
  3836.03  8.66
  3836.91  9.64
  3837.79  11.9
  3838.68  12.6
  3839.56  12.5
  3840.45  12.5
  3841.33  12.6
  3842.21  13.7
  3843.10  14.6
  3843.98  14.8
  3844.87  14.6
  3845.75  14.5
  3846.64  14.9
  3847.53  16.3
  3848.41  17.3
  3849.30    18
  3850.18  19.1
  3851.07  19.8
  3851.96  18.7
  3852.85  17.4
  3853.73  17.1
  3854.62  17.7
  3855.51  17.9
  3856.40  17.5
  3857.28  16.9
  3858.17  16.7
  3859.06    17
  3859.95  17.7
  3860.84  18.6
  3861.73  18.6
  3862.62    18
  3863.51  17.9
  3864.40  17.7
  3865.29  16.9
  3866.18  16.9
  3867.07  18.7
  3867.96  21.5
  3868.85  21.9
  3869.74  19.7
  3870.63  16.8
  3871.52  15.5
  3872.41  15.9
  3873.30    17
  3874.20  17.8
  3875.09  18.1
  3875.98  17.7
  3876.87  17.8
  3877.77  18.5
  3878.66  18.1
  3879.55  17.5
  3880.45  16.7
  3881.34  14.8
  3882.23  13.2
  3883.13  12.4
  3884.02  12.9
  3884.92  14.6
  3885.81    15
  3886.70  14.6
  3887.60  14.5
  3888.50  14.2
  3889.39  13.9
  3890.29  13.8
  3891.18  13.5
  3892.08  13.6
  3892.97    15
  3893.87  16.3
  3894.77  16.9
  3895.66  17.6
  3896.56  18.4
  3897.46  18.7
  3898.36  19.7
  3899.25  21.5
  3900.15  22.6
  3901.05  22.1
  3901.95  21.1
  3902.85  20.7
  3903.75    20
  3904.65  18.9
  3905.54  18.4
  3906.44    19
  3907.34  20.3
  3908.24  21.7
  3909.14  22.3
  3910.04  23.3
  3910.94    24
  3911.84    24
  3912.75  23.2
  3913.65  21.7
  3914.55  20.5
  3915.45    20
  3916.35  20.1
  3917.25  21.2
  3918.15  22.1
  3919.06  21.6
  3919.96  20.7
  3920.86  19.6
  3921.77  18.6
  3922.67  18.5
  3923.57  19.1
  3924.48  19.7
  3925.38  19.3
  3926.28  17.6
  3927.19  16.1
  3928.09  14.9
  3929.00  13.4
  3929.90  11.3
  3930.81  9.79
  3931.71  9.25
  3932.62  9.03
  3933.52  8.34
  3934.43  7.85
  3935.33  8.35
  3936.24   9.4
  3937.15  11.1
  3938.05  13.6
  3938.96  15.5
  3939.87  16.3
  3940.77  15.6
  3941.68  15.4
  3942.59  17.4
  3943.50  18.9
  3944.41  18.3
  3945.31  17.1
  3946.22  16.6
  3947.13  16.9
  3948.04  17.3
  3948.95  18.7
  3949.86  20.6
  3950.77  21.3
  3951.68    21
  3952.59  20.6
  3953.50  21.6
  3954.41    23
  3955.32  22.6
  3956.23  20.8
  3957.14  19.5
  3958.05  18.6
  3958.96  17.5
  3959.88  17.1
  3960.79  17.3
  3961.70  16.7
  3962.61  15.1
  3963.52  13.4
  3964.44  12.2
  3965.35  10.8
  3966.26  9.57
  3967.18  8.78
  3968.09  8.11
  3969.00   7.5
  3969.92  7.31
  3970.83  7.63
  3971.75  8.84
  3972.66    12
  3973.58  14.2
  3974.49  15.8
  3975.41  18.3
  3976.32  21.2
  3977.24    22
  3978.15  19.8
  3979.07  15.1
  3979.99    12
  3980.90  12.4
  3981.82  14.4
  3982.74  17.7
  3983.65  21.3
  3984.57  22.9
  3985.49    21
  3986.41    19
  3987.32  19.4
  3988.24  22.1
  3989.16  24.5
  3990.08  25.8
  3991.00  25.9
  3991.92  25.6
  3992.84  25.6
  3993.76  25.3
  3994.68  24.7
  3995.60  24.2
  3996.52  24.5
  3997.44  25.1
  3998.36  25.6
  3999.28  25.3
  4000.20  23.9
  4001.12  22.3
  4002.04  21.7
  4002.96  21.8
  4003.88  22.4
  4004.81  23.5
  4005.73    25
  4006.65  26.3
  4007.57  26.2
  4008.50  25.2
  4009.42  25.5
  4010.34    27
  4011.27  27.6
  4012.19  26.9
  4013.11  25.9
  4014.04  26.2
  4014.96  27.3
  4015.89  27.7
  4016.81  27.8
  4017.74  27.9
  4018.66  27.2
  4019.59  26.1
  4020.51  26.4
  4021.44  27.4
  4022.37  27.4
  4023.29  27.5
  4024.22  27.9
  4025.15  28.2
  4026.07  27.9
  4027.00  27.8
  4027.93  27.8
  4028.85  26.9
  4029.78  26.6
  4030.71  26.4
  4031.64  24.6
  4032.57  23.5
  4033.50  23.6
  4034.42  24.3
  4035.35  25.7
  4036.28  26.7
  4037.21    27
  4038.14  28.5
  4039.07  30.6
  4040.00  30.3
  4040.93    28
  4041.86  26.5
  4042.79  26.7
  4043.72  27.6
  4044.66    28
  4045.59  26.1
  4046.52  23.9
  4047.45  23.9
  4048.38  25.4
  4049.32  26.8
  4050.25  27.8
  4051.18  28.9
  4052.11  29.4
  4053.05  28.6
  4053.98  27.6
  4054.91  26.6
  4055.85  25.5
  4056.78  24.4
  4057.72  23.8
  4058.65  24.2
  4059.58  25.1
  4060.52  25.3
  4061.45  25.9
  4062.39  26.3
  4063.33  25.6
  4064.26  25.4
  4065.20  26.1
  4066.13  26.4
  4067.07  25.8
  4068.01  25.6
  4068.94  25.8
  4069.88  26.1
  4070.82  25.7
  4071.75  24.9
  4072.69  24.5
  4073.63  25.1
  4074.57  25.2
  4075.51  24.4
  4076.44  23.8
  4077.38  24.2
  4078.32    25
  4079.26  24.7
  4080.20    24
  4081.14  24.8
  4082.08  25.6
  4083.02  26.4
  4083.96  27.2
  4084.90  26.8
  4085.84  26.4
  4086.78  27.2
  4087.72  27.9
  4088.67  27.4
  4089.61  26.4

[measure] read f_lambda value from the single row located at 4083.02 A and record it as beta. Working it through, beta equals 26.4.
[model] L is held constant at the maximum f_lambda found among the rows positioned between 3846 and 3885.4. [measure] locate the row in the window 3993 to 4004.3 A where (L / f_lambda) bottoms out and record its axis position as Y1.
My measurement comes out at 3998.36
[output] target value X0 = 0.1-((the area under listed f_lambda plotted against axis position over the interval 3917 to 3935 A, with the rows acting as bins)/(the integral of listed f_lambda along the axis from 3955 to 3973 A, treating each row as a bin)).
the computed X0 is -1.1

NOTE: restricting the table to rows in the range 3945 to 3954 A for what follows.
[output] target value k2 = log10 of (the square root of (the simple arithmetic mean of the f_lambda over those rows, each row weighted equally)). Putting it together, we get 0.64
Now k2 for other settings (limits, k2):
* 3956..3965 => 0.61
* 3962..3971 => 0.50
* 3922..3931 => 0.60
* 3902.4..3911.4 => 0.66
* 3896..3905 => 0.65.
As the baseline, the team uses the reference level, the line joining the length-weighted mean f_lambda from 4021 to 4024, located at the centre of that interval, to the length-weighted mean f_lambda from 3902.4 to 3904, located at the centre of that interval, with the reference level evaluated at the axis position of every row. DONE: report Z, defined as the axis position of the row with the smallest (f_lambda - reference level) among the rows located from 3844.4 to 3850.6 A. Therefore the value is 3845.75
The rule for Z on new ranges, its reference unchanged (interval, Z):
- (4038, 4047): 4046.52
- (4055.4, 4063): 4057.72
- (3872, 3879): 3872.41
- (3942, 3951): 3946.22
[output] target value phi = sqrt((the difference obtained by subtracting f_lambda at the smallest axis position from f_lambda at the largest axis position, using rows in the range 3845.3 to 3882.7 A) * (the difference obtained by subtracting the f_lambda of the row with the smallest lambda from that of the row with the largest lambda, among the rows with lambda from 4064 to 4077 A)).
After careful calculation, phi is 1.4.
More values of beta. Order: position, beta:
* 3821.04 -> 14.3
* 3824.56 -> 13.2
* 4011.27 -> 27.6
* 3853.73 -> 17.1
